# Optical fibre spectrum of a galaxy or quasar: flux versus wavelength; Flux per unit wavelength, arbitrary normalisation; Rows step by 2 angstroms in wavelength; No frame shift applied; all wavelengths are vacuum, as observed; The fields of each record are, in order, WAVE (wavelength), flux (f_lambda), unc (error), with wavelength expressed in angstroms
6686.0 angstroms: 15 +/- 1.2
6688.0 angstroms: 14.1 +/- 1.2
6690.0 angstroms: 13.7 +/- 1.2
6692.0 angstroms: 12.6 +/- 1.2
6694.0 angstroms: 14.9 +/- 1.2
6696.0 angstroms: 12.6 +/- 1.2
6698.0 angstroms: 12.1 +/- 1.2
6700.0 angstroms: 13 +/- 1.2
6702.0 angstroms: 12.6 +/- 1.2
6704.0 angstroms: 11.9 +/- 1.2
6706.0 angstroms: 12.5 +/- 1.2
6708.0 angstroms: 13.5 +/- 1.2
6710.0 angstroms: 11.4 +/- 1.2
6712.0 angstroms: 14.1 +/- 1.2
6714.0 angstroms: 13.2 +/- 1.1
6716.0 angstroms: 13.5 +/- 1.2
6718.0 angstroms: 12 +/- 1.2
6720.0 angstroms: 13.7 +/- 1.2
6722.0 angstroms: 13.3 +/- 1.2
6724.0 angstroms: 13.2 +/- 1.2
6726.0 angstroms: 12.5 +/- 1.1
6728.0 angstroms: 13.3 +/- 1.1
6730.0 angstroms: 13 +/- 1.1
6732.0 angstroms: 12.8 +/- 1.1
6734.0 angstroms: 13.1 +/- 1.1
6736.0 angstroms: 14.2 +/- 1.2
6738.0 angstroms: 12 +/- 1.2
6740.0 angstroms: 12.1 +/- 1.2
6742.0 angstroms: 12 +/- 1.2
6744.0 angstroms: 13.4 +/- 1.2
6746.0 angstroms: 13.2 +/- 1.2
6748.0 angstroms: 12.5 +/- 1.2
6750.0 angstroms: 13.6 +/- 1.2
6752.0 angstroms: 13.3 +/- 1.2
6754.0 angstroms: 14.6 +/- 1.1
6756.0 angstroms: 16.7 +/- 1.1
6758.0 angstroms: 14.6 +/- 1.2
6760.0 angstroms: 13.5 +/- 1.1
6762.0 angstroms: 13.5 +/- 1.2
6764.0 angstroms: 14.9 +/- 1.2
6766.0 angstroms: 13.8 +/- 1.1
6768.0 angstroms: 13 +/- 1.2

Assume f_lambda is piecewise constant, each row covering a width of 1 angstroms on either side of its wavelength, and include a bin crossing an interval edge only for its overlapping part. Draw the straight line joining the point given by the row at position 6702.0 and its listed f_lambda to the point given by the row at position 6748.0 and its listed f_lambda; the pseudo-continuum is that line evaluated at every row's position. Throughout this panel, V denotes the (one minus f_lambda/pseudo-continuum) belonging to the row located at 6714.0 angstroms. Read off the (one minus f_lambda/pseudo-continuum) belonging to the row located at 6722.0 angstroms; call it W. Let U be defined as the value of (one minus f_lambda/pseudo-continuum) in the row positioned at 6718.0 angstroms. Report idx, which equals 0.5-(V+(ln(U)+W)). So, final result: 3.71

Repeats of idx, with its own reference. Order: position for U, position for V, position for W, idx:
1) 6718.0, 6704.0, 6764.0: 3.74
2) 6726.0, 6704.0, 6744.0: 6.09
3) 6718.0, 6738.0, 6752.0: 3.62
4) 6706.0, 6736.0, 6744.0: 5.63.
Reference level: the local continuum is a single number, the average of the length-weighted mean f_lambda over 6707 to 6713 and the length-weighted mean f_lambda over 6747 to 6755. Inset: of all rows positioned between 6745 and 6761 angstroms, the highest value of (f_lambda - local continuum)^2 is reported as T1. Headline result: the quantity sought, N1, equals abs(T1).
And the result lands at 11.9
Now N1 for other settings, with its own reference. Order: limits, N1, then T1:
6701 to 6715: 3.4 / 3.4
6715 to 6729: 1.6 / 1.6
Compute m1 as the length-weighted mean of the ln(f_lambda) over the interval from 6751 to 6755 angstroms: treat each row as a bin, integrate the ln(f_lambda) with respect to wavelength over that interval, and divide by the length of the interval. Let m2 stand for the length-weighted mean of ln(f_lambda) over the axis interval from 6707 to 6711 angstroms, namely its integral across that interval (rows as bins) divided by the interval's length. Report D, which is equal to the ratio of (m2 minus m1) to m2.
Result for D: -0.05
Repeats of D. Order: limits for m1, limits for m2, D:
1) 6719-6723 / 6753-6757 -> 0.05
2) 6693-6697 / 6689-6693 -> -0.02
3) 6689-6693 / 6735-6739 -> 0.00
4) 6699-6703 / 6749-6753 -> 0.02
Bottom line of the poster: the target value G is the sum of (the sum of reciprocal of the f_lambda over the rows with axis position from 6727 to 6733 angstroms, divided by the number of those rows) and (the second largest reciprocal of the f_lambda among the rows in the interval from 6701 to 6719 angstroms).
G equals 0.161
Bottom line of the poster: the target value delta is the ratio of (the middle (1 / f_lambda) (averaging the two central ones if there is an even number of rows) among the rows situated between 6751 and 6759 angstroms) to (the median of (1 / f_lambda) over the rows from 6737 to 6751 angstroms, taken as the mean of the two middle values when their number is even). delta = 0.86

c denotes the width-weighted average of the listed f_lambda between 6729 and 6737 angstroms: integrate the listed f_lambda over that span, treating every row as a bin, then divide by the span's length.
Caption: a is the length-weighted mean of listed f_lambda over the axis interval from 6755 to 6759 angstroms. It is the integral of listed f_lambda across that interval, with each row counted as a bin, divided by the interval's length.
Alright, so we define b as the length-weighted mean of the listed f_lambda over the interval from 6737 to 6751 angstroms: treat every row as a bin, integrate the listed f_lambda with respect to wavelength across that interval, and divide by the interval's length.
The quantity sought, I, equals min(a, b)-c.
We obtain -0.6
